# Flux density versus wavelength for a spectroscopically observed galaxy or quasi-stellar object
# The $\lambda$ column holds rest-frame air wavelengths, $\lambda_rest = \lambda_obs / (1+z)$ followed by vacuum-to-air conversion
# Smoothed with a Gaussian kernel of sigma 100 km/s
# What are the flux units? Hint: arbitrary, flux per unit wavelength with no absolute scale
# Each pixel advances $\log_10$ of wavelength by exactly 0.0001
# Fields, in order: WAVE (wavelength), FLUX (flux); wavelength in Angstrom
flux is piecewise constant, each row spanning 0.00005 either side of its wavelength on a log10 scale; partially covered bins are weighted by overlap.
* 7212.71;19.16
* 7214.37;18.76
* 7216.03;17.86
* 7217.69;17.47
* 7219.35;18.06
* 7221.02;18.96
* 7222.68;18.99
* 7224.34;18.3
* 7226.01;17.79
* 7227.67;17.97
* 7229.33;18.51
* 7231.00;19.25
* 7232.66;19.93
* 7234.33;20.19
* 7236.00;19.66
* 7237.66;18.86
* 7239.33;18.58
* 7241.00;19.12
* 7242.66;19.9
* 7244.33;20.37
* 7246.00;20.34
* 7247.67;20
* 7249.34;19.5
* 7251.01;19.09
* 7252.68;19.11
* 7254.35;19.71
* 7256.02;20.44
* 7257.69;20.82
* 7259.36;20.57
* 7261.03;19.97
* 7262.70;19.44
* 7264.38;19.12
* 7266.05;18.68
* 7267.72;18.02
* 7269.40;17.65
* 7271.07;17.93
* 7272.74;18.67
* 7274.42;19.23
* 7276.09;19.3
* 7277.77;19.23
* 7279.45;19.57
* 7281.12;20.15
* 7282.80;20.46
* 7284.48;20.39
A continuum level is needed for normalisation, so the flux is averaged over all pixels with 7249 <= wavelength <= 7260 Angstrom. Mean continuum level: 19.9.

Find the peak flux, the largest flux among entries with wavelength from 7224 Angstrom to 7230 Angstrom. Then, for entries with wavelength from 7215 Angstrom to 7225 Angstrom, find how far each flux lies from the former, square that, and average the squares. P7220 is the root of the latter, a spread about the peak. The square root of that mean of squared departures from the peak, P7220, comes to 0.60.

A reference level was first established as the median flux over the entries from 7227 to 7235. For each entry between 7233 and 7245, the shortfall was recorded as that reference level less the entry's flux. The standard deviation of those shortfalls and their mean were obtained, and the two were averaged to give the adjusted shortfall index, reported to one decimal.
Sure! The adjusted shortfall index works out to 0.2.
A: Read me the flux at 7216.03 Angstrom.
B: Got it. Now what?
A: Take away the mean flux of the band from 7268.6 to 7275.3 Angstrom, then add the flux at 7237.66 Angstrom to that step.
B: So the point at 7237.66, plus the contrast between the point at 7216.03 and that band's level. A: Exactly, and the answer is 18.3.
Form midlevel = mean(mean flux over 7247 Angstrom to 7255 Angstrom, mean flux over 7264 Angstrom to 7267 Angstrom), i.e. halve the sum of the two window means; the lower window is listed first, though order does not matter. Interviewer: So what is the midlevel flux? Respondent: 19.2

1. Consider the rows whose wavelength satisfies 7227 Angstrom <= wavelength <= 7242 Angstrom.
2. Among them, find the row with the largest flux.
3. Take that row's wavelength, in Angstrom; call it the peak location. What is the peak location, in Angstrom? 7234.33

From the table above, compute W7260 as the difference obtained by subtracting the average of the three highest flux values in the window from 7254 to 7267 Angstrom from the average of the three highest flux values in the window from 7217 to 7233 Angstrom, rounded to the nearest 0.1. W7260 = -1.2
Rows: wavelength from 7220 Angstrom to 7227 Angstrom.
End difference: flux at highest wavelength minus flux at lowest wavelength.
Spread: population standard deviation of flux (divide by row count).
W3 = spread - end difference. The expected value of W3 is 1.7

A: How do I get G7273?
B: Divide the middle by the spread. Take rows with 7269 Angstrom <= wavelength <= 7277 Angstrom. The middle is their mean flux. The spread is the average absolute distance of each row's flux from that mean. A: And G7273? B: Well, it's 30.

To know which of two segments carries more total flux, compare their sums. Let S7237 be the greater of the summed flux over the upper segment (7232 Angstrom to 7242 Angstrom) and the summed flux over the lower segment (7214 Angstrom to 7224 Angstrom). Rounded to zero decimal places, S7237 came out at 116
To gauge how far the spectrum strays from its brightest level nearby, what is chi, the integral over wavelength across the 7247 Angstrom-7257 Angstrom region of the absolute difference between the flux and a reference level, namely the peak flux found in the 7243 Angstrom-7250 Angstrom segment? 7.5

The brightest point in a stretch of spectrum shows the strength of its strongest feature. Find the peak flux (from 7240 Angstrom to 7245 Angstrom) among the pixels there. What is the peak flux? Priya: 20.37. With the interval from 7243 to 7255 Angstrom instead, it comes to 20.37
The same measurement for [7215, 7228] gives 18.99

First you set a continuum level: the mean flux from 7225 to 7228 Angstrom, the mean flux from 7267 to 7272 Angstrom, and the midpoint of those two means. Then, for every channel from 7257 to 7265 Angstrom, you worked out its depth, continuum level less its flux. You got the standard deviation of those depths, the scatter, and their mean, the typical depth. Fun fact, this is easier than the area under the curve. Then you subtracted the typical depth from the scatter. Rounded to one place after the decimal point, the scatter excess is 2.8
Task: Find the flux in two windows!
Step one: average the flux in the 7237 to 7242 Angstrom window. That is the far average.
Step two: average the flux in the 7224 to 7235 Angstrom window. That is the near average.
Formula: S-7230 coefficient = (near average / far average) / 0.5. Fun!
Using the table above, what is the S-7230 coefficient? 2.00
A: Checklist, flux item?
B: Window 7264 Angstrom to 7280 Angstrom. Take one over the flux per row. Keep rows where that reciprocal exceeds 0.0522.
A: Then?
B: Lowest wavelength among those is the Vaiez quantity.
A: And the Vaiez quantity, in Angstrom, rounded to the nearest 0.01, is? 7264.38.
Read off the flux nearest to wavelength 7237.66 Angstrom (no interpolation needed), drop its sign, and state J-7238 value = 18.9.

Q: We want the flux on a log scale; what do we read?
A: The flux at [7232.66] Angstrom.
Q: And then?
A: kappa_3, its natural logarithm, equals 2.99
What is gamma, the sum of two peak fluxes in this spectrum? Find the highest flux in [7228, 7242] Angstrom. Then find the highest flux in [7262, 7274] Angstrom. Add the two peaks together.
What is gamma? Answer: 39.6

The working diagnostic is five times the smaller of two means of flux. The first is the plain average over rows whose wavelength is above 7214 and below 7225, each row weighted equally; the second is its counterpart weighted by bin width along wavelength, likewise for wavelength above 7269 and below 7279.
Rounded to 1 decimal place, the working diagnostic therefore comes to 91.7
